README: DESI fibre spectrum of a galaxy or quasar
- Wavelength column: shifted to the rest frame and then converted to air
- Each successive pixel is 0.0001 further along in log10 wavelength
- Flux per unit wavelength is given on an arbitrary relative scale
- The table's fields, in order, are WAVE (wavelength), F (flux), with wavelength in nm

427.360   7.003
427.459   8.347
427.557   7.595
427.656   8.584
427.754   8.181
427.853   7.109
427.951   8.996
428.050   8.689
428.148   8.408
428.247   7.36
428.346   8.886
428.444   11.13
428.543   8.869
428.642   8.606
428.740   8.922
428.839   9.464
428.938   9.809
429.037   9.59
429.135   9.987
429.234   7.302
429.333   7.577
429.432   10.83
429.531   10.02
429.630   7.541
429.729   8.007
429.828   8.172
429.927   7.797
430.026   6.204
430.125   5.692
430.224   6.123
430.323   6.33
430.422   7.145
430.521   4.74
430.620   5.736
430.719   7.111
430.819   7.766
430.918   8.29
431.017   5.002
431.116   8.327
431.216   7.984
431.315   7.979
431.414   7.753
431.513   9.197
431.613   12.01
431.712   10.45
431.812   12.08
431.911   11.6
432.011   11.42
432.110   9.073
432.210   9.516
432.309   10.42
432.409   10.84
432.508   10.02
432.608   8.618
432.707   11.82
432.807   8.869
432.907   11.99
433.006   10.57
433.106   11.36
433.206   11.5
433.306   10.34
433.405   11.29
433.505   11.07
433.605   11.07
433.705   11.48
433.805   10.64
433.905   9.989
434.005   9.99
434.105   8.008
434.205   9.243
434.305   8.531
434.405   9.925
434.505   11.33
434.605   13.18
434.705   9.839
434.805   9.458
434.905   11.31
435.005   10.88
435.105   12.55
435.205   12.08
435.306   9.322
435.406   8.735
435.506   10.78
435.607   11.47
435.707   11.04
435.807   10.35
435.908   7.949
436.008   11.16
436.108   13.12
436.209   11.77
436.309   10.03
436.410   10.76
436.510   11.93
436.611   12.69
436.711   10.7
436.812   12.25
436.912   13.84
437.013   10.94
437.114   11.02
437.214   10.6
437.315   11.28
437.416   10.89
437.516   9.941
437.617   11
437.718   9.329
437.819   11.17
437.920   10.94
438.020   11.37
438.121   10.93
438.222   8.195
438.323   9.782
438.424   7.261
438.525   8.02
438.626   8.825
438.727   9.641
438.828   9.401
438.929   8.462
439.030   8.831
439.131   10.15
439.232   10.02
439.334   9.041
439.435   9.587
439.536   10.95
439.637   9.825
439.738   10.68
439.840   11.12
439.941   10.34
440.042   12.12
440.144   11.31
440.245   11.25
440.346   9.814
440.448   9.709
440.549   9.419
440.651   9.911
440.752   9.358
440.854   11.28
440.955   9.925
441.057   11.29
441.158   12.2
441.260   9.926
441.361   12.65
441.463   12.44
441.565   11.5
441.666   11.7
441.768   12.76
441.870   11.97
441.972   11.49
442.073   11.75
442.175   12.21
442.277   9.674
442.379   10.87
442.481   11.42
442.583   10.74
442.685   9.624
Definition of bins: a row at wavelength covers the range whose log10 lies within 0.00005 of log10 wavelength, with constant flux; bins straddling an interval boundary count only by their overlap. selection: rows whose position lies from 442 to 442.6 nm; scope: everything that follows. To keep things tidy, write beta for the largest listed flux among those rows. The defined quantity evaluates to 12.21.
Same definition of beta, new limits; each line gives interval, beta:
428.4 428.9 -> 11.13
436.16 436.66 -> 12.69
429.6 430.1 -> 8.172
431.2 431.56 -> 9.197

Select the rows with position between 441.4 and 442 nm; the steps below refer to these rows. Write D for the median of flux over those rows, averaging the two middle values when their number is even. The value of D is 11.8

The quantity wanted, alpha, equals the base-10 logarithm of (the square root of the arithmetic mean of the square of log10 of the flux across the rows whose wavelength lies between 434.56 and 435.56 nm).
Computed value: 0.014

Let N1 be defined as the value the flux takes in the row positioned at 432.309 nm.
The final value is 10.42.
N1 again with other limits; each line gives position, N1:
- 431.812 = 12.08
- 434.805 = 9.458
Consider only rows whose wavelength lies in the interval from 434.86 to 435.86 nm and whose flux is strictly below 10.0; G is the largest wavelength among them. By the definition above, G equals 435.406 nm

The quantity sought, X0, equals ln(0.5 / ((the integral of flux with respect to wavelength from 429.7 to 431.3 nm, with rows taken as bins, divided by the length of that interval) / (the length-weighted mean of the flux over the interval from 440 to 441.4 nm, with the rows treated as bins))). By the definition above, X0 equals -0.3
